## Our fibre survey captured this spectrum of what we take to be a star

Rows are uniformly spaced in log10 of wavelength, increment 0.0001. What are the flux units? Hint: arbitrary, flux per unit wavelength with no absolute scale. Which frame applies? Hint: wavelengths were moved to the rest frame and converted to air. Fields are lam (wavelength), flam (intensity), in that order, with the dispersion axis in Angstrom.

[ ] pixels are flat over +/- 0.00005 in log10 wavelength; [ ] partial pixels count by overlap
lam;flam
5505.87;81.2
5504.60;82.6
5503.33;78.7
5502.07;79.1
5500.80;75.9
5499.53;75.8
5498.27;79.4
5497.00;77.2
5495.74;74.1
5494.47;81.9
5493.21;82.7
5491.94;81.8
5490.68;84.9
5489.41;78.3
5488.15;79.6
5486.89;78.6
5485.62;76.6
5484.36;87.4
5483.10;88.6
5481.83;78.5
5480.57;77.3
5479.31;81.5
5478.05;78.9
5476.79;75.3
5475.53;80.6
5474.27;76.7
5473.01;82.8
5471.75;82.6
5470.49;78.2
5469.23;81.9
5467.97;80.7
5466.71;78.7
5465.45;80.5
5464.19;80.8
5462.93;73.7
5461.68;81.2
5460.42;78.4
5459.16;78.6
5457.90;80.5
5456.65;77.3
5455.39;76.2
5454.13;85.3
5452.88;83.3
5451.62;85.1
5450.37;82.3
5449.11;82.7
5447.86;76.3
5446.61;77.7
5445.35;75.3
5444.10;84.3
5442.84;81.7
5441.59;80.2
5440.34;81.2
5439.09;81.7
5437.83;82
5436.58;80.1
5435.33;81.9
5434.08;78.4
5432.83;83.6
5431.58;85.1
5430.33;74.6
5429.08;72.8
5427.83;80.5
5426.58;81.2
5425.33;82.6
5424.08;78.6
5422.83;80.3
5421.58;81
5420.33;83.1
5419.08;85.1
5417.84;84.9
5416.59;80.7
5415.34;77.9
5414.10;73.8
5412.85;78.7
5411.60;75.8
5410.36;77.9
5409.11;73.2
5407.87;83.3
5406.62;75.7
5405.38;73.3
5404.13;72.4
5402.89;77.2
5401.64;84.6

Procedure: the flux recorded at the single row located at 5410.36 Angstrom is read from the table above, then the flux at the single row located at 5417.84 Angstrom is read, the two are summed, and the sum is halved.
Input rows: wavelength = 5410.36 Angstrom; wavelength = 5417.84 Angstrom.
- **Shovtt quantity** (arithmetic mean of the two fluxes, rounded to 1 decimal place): 81.4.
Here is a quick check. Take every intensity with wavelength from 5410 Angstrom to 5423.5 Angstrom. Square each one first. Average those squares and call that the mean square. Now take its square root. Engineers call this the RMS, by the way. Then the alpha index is 80.0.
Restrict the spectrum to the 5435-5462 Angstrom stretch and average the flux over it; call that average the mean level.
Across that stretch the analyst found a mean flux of 80.6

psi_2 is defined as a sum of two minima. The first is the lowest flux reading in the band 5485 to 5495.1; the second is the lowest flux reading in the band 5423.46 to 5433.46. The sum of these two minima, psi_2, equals 149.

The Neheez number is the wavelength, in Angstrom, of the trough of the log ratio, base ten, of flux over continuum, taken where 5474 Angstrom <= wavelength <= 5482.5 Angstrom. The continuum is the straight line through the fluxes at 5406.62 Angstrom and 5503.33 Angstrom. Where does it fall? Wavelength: 5476.79 Angstrom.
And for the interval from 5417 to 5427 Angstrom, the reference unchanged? 5424.08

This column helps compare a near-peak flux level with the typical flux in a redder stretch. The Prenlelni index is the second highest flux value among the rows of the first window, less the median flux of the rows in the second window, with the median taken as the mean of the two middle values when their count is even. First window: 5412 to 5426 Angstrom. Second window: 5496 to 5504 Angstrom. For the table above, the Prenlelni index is 7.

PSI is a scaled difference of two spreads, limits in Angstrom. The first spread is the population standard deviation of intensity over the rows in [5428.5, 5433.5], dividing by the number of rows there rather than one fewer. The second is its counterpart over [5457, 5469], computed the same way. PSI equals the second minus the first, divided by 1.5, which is -2.1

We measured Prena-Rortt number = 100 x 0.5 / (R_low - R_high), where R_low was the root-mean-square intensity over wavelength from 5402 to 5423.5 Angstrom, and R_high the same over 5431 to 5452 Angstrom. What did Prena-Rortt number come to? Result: -19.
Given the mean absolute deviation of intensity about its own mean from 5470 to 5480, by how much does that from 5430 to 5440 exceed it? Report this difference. 0.1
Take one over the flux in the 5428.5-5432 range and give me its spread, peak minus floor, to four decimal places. 0.0020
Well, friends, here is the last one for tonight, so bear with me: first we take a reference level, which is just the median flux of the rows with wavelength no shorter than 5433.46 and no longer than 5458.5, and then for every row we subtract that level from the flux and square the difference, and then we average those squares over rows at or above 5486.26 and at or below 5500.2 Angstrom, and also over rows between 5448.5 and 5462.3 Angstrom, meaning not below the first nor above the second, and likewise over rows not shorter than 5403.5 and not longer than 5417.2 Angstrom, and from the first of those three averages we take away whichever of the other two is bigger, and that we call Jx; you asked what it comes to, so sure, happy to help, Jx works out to -21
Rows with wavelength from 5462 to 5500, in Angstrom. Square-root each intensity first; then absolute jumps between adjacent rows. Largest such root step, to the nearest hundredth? 0.60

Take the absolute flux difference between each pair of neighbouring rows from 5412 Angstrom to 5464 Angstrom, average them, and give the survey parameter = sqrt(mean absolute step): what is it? 1.74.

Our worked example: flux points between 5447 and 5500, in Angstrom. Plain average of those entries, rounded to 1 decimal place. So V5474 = 80.1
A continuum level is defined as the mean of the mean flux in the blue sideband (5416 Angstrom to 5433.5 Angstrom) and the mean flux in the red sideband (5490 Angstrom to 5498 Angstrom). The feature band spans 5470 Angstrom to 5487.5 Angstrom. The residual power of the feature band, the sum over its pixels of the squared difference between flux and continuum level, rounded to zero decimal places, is 208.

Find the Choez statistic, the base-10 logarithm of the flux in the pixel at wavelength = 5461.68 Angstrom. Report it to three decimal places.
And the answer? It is 1.910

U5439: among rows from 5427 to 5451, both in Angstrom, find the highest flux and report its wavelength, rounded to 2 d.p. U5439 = 5431.58 Angstrom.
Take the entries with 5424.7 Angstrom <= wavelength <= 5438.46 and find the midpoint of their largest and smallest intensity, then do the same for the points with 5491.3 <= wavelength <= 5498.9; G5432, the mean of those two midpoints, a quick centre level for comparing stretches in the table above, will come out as 78.7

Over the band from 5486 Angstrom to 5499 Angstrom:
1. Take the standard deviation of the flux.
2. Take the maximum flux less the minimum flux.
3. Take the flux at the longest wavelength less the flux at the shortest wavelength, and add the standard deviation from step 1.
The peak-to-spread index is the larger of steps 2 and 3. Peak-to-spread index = 10.8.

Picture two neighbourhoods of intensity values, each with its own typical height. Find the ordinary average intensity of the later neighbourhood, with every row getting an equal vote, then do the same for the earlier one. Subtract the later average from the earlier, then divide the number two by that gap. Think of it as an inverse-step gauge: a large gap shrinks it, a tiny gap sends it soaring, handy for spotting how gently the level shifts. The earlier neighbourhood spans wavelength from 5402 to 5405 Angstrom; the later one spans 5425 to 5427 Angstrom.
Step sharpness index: -0.3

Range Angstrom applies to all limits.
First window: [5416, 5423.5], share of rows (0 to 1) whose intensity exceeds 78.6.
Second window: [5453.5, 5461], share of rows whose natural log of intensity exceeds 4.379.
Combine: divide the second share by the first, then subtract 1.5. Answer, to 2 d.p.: -1.17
